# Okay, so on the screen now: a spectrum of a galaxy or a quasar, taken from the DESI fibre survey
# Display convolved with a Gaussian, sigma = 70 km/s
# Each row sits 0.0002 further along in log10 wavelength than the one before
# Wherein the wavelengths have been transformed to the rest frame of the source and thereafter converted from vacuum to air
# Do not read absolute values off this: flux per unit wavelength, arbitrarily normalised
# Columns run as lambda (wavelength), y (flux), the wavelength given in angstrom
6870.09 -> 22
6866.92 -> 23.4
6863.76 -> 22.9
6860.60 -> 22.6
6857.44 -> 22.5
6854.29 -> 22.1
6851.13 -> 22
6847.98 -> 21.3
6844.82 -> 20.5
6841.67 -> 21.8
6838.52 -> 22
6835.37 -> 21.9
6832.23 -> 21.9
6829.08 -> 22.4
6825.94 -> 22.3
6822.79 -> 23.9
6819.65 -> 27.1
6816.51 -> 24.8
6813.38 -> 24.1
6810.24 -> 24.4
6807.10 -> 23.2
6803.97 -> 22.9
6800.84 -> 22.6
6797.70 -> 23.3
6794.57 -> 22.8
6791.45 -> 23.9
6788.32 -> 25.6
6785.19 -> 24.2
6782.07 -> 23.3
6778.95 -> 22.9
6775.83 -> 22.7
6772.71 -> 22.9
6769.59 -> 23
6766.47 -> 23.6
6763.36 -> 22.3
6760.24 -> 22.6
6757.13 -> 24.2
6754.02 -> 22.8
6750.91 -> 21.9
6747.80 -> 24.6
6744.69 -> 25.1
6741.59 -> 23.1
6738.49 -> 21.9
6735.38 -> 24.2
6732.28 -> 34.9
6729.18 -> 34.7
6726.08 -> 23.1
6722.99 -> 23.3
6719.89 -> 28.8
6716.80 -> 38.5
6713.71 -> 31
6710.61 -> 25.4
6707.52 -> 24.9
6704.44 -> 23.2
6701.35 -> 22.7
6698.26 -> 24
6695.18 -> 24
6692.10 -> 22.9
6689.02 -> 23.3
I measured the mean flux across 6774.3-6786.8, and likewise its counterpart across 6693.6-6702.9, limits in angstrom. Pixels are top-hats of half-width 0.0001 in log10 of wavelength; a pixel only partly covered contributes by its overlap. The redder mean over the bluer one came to 0.99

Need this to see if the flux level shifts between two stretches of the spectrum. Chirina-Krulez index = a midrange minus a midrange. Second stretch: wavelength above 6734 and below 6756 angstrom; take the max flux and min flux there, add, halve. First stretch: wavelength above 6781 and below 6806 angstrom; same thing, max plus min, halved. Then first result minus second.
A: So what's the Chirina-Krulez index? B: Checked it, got 0.6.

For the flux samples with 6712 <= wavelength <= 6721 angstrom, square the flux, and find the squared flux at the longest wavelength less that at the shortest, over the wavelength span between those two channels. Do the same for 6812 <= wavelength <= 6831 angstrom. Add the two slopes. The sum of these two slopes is -26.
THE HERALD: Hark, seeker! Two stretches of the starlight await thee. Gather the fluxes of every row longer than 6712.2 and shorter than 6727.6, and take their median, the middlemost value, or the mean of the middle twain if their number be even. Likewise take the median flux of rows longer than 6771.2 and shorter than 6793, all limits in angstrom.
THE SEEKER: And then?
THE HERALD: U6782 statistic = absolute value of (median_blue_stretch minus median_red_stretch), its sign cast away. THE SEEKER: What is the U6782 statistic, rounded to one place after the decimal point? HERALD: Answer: 5.5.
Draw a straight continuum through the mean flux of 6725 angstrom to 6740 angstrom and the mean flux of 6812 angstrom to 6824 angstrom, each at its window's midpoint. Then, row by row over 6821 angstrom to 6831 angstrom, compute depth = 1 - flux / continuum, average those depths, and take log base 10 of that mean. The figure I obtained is -1.1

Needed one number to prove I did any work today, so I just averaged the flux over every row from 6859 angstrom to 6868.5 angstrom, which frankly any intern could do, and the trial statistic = 23.0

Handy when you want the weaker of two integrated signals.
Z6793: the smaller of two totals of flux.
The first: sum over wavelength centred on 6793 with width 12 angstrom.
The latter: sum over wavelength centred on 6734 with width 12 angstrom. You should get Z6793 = 95.6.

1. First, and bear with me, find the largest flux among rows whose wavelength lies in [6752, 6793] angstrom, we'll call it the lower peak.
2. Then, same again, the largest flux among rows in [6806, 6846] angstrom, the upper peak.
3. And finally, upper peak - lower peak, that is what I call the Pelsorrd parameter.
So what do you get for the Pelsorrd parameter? 1.5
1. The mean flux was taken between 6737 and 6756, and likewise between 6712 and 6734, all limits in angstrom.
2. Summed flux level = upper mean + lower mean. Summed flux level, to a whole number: 54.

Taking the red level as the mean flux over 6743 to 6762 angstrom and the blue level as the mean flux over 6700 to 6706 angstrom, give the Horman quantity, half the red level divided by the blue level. 0.51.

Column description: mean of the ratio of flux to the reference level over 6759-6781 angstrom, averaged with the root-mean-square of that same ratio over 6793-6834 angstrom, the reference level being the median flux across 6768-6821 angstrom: 1.00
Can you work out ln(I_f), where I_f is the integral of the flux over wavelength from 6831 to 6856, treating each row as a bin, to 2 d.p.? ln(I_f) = 6.30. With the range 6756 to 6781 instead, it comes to 6.35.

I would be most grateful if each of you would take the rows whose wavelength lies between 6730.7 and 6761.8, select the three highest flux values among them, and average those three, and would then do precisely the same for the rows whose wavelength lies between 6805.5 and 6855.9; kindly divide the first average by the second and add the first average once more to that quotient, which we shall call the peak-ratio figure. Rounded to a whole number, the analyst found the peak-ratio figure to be 29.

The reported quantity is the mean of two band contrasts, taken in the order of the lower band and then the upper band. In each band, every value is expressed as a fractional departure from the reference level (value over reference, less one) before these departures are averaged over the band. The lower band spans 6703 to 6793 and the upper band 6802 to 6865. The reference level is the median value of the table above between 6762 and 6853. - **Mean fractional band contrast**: 0.050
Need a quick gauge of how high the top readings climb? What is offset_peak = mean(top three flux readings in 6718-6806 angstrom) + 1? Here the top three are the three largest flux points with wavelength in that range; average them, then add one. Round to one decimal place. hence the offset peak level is 33.8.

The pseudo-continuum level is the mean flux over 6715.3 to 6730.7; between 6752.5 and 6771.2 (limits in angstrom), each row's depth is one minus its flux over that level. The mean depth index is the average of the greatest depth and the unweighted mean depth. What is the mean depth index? 0.235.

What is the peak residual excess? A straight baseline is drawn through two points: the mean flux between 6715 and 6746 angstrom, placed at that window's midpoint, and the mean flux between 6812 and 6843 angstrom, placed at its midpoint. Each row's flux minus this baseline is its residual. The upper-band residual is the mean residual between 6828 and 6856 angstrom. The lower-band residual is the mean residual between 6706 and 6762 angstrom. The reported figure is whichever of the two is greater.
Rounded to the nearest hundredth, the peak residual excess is -0.79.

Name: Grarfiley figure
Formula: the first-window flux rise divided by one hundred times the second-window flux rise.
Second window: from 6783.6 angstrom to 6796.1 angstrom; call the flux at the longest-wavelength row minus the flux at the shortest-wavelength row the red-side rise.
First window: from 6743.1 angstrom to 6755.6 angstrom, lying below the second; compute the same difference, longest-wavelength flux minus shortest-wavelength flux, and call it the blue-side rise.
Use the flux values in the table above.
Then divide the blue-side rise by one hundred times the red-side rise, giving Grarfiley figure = 0.016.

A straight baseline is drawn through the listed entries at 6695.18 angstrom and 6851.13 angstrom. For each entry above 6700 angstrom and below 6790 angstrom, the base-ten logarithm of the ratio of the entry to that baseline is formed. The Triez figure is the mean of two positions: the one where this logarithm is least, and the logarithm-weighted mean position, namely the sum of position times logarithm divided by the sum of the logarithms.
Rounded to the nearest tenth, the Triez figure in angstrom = 6733.6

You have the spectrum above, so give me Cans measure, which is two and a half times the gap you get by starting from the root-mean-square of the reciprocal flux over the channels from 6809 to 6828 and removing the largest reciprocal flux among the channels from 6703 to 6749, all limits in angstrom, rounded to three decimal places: -0.011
